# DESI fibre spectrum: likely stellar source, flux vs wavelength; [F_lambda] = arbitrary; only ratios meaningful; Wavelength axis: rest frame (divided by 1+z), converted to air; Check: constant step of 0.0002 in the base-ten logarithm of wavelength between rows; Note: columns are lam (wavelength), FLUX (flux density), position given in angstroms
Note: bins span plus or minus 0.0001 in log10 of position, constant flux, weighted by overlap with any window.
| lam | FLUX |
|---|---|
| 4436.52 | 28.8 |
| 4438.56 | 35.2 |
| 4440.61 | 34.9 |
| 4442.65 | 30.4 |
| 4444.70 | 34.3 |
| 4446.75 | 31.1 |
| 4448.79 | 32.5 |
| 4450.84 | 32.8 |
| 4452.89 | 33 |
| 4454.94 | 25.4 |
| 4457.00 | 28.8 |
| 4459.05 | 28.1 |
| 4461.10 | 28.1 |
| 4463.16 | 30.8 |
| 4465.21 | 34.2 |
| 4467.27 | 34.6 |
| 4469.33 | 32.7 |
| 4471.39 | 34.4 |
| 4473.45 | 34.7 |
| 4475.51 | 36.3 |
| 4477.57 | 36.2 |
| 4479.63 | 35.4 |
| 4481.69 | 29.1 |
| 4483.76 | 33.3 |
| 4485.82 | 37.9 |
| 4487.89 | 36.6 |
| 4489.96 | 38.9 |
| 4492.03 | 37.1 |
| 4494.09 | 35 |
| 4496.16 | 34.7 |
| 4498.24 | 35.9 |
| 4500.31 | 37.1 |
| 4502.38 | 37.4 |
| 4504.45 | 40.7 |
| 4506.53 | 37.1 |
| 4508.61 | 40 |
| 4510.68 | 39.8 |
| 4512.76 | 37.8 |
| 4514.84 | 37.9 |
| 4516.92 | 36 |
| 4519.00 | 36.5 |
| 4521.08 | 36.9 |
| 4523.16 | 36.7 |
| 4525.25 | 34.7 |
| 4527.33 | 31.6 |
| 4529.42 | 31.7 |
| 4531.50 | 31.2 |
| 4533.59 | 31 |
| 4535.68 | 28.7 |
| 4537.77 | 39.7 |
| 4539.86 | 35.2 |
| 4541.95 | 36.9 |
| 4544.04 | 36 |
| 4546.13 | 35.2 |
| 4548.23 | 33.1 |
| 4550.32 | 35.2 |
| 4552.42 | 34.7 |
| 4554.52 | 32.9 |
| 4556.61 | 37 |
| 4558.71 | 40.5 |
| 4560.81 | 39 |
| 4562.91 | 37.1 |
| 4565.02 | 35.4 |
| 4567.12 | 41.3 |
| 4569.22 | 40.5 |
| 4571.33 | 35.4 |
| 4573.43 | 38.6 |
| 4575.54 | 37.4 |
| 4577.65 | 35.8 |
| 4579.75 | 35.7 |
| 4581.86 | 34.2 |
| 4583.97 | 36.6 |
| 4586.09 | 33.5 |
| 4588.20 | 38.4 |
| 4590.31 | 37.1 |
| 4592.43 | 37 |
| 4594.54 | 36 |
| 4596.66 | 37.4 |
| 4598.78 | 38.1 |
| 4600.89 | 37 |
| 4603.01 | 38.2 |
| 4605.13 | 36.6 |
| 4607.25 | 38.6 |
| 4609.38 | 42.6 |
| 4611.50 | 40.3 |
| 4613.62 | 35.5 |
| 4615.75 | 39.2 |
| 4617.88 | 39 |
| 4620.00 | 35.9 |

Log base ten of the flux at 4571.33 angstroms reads 1.55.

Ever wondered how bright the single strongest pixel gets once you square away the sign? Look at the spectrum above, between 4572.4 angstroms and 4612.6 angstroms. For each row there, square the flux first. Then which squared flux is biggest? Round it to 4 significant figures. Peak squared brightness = 1815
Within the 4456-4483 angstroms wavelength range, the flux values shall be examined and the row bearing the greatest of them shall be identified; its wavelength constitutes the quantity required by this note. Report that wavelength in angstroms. 4475.51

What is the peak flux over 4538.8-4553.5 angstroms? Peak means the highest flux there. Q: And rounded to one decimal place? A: 36.9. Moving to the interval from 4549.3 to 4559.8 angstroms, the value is 40.5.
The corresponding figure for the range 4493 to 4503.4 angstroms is 37.4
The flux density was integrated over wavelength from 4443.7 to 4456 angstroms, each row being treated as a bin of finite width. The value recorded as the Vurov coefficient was 387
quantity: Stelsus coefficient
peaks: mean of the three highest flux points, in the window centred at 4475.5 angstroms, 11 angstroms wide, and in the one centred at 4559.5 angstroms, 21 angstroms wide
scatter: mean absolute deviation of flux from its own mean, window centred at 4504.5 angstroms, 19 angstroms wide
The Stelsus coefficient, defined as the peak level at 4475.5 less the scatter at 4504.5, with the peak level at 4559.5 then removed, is -6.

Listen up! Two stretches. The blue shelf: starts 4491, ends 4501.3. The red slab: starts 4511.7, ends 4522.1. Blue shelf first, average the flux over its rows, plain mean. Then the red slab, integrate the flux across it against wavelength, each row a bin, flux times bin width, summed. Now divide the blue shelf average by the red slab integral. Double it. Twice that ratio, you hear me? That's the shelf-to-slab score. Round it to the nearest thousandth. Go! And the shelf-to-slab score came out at 0.187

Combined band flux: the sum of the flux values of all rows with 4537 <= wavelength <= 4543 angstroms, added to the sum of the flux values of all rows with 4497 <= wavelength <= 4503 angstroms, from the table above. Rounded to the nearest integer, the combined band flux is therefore 222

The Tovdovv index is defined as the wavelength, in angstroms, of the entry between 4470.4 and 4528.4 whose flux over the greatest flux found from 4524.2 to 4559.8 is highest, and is 4504.45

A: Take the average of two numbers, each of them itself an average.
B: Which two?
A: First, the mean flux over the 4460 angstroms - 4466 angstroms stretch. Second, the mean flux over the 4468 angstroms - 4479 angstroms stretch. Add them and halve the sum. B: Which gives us 32.9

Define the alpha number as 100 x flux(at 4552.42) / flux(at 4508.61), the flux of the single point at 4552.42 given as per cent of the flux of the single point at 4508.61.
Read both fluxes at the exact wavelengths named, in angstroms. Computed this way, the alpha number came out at 87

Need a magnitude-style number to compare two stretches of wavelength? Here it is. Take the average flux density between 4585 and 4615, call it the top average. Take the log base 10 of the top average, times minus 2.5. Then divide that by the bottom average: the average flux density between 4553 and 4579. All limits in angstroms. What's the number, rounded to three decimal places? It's -0.105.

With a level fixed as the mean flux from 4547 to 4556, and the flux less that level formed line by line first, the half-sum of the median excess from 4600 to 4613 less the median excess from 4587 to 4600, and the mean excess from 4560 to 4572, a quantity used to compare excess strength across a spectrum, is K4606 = 2.6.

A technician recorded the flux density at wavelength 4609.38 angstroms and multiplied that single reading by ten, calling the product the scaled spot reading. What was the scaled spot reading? 426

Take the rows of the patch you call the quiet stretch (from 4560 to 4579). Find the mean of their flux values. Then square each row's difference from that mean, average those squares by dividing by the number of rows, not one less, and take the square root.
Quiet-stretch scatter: 2.0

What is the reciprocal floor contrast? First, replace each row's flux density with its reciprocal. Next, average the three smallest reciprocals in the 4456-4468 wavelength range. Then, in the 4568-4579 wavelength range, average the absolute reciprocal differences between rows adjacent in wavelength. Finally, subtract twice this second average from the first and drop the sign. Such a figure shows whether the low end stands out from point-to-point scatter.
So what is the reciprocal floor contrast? 0.026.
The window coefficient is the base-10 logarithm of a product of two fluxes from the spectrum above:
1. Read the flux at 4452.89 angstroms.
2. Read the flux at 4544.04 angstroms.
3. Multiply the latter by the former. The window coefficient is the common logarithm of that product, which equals 3.07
